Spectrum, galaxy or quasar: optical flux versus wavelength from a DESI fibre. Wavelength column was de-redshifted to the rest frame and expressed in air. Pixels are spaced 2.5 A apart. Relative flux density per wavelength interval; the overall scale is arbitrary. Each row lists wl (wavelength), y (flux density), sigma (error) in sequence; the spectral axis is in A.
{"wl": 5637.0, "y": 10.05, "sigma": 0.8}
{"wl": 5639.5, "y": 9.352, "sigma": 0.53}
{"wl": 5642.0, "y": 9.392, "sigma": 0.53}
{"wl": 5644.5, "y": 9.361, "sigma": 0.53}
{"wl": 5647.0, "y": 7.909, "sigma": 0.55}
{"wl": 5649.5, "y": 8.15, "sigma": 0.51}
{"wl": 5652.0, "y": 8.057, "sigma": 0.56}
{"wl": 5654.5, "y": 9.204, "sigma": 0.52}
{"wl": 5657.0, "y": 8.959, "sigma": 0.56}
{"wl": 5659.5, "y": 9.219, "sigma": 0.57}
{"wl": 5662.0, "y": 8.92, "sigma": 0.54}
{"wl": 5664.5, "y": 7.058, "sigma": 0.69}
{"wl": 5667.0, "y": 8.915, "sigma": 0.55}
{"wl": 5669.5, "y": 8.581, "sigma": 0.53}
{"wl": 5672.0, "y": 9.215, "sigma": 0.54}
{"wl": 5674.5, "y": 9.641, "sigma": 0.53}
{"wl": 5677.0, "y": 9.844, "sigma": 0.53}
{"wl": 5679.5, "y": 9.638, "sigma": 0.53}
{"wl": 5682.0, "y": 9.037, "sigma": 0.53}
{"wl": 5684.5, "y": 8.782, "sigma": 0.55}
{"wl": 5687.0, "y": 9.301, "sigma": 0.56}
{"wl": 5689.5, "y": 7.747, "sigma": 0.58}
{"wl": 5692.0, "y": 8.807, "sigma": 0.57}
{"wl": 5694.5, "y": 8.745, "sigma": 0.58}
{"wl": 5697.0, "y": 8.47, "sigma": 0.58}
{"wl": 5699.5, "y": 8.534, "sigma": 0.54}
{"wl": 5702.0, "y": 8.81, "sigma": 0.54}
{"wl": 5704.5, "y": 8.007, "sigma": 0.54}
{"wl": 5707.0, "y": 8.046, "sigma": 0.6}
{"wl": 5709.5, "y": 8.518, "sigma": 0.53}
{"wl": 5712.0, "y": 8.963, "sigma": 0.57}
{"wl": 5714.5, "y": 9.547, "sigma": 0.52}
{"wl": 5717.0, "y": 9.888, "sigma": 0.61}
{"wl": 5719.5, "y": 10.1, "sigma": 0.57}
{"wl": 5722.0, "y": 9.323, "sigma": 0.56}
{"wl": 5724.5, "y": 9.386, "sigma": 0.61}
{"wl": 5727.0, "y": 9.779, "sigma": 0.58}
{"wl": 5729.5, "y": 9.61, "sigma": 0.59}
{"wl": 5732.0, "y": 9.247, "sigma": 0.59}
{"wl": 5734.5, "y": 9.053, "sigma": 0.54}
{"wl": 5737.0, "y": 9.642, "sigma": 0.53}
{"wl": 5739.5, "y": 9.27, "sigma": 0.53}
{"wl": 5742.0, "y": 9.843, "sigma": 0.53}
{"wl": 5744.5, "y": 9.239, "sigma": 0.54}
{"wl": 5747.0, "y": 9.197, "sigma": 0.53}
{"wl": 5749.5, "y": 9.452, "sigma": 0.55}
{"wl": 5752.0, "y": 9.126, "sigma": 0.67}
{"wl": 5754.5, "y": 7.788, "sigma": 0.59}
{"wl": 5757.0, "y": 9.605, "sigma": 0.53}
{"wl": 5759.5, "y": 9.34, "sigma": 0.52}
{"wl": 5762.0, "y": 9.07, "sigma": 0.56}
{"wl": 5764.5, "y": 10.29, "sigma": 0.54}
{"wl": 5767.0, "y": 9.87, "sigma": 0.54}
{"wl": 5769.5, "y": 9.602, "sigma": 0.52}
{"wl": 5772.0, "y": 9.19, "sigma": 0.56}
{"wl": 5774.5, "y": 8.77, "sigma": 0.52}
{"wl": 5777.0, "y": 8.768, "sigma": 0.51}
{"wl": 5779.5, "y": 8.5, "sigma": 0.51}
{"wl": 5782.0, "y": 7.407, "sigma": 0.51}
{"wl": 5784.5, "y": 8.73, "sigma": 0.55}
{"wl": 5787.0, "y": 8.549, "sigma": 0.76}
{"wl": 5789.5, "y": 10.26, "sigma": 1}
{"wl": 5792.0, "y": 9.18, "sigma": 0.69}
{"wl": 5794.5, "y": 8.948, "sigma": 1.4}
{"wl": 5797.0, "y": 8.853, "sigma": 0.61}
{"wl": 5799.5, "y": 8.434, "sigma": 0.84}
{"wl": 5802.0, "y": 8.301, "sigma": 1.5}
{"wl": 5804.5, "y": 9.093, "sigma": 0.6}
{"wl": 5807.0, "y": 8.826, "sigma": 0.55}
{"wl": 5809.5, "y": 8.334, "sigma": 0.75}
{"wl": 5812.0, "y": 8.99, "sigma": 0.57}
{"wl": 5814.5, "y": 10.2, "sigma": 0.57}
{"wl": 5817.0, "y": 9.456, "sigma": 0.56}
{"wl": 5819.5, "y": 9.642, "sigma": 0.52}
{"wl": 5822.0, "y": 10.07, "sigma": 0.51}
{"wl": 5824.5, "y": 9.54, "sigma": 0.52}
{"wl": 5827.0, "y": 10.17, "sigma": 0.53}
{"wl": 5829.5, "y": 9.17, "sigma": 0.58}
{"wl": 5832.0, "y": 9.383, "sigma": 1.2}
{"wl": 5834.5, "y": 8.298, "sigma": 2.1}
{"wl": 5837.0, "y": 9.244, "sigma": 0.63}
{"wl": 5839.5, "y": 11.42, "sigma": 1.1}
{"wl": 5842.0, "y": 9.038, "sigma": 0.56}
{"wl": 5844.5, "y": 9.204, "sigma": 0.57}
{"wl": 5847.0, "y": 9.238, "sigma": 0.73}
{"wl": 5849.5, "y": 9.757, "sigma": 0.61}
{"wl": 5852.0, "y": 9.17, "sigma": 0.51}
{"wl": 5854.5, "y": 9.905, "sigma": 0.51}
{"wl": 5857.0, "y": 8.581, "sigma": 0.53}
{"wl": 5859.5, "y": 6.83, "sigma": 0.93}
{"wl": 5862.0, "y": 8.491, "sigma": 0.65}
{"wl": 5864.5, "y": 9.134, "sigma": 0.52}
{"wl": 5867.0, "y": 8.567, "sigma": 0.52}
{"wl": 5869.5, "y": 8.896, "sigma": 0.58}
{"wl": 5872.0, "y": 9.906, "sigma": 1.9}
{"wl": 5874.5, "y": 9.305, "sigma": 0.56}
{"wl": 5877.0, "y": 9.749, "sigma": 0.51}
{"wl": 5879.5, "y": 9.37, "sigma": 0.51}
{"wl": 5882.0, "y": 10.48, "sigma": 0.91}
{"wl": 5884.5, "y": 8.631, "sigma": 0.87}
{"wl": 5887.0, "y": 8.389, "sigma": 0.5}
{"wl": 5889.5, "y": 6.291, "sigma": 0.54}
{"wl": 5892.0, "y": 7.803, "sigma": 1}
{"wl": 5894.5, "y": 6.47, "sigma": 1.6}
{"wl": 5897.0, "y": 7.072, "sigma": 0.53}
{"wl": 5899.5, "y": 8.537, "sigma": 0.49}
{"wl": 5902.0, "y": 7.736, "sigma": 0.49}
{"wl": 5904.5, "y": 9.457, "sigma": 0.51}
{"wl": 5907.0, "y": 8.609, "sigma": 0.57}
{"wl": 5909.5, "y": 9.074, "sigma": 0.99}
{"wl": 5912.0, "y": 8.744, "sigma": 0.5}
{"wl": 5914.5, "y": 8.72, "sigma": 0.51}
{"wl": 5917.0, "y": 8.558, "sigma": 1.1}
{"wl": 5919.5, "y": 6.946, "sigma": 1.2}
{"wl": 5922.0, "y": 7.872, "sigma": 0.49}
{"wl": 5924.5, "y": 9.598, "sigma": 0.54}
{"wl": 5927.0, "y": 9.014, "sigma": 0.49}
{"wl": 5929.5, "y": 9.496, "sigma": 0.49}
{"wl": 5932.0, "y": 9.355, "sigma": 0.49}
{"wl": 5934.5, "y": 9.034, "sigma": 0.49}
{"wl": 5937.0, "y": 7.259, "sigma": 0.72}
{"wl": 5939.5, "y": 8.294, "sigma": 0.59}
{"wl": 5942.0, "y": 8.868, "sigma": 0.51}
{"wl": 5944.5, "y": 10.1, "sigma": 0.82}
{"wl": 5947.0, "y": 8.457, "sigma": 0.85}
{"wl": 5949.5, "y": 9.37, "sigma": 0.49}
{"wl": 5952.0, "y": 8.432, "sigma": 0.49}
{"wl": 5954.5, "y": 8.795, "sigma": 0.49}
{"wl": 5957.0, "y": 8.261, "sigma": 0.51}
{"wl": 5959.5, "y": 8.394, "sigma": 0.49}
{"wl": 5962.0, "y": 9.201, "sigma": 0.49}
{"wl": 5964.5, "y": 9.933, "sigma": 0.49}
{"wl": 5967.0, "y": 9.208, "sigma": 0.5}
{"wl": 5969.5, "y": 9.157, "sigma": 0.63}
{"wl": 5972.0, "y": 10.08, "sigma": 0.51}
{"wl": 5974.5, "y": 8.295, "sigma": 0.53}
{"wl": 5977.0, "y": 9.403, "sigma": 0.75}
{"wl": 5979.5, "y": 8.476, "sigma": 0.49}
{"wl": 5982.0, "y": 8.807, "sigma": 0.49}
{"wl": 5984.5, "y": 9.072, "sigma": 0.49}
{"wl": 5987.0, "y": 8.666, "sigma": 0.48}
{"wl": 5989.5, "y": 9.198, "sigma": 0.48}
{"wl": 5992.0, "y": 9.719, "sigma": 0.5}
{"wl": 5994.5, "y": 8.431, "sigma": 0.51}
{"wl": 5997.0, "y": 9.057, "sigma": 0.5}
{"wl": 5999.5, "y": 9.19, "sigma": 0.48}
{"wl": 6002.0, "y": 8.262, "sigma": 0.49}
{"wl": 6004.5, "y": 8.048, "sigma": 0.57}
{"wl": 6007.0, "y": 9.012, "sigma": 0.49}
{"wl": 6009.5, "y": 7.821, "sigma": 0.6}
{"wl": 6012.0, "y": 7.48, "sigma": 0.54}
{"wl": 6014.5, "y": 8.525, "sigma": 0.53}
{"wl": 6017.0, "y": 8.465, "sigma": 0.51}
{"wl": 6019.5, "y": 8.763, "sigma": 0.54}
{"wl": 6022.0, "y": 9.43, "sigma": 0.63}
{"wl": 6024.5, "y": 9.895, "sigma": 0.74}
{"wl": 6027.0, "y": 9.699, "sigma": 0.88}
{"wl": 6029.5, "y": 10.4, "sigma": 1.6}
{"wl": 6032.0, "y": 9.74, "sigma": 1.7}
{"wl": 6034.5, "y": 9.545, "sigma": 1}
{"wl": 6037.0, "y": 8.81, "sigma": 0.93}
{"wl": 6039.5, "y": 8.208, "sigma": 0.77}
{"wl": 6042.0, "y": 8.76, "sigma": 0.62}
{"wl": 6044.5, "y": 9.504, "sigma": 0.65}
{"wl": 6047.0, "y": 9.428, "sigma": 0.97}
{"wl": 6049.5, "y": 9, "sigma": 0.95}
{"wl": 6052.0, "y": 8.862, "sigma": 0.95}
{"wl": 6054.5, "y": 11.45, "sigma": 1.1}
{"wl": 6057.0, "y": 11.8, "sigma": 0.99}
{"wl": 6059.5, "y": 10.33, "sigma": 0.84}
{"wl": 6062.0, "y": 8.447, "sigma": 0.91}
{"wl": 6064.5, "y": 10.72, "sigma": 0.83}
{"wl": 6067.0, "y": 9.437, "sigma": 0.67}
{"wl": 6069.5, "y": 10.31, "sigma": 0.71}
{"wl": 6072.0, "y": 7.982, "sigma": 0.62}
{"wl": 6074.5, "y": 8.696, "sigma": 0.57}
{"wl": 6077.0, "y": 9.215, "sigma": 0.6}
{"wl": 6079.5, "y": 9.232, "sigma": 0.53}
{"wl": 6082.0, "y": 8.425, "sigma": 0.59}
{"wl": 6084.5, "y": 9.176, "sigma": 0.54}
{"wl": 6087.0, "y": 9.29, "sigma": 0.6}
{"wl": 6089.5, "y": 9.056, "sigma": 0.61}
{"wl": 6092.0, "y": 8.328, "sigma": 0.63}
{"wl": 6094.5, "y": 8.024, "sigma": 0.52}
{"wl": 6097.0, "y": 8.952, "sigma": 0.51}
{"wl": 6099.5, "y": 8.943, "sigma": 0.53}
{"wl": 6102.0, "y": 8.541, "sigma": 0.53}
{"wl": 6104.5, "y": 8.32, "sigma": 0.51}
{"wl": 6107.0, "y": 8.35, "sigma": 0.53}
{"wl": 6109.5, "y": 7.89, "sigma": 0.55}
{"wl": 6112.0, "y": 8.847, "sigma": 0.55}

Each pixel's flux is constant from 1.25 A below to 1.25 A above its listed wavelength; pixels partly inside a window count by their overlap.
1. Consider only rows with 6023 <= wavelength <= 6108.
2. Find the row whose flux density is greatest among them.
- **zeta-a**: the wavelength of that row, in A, 6057.0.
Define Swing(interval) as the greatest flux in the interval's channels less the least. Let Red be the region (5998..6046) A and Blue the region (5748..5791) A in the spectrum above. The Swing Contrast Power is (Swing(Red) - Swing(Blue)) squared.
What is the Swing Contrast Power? 0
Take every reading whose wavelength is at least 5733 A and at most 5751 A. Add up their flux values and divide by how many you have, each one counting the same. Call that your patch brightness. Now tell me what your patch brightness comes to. 9.4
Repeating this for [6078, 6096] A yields 8.8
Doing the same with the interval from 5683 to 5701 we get 8.6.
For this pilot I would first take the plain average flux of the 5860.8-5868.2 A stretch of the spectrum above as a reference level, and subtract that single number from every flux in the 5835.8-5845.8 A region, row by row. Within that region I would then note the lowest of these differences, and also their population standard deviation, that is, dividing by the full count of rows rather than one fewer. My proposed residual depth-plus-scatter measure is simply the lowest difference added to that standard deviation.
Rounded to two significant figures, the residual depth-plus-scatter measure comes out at 1.3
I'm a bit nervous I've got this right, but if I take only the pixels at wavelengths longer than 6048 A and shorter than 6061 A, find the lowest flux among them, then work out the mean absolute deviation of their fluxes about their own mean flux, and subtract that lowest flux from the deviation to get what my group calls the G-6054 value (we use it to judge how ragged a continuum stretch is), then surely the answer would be -7.8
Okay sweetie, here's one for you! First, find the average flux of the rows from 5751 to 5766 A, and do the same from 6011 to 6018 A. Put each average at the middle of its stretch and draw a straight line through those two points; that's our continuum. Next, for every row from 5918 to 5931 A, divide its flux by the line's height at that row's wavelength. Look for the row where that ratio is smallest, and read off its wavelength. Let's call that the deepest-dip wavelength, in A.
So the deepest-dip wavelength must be 5919.5 A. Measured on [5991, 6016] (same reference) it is 6012.0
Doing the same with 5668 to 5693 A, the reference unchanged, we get 5689.5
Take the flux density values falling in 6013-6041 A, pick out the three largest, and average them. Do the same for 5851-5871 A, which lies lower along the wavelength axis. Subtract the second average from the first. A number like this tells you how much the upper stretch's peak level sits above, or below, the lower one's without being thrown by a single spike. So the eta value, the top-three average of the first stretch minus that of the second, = 0.6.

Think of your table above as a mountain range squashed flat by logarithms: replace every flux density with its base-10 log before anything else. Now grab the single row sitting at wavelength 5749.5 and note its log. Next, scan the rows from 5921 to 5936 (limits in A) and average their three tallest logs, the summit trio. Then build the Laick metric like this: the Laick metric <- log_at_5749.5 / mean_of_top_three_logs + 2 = 3.00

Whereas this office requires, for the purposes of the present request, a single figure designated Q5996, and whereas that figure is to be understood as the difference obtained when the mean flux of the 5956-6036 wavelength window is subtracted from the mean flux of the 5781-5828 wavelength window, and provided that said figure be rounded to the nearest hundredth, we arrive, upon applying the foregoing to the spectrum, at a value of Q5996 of 0.12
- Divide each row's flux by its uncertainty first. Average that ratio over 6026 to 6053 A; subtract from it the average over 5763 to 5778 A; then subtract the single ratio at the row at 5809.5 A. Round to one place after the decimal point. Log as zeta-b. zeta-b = -18.8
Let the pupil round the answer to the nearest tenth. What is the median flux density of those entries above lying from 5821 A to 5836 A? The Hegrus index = 9.5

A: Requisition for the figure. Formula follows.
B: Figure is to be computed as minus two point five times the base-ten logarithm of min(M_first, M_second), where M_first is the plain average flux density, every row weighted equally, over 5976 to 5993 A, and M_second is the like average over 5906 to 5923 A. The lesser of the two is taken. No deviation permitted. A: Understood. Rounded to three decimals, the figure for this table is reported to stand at -2.306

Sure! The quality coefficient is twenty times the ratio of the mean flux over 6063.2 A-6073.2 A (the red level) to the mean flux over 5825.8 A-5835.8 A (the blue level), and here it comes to 20.8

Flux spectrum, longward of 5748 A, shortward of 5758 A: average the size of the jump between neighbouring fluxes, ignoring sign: 1.2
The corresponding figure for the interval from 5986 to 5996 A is 0.8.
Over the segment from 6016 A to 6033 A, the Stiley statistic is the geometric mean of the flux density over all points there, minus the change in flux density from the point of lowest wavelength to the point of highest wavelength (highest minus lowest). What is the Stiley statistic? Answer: 8.2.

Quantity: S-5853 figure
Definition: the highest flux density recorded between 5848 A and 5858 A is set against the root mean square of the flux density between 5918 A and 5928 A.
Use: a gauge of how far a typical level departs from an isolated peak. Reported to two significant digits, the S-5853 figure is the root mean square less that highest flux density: -1.5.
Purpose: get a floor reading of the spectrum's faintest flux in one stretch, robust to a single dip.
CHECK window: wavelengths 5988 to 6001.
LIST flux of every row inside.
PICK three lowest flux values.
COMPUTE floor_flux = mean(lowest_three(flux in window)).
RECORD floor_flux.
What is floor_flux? 8.9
